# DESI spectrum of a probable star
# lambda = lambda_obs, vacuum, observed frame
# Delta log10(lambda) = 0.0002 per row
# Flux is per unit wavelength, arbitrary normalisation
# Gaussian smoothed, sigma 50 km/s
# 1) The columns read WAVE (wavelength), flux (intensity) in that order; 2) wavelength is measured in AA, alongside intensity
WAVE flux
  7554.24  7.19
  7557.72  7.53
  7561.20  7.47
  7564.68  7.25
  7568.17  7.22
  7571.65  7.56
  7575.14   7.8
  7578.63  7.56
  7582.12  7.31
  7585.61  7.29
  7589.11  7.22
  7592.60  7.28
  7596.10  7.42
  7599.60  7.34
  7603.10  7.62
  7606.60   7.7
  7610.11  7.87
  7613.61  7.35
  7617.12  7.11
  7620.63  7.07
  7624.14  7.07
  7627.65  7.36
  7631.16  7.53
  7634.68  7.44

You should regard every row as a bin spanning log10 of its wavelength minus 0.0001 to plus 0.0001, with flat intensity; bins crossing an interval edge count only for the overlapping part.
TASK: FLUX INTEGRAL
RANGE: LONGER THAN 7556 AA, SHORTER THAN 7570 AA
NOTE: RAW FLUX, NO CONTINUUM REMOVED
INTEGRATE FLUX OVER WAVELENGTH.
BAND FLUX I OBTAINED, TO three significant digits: 103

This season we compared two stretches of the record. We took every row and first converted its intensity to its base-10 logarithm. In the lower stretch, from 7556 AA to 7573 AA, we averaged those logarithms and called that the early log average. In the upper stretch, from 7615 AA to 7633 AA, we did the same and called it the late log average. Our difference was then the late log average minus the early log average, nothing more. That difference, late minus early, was -0.0106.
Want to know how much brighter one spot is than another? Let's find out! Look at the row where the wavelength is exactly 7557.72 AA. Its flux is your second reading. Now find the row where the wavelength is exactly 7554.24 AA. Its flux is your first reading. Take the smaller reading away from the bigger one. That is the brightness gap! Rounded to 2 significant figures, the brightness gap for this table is 0.34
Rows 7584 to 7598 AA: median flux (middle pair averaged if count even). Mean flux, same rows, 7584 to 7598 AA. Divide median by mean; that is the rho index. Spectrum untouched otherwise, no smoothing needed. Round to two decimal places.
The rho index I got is 1.00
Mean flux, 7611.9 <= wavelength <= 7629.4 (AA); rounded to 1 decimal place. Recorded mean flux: 7.2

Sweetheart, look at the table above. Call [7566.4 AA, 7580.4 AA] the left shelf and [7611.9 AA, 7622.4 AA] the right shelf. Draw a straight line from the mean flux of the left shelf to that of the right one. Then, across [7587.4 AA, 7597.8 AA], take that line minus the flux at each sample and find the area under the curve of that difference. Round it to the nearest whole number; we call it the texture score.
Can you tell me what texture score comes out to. 1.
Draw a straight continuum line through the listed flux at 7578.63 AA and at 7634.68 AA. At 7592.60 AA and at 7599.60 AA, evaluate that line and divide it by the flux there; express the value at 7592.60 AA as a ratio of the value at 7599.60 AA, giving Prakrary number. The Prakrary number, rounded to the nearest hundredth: 1.01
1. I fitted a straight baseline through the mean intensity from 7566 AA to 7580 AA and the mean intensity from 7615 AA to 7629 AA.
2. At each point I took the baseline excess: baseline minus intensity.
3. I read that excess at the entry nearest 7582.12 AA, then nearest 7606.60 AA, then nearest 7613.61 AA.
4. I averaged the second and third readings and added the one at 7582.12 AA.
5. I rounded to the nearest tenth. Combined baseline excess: -0.1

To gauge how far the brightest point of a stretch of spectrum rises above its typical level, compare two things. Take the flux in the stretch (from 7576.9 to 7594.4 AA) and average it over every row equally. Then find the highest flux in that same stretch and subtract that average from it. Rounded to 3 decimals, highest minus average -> 0.228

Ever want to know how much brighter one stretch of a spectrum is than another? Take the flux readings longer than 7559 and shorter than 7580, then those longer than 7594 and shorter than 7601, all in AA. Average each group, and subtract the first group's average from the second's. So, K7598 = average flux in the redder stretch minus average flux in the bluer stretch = -0.10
